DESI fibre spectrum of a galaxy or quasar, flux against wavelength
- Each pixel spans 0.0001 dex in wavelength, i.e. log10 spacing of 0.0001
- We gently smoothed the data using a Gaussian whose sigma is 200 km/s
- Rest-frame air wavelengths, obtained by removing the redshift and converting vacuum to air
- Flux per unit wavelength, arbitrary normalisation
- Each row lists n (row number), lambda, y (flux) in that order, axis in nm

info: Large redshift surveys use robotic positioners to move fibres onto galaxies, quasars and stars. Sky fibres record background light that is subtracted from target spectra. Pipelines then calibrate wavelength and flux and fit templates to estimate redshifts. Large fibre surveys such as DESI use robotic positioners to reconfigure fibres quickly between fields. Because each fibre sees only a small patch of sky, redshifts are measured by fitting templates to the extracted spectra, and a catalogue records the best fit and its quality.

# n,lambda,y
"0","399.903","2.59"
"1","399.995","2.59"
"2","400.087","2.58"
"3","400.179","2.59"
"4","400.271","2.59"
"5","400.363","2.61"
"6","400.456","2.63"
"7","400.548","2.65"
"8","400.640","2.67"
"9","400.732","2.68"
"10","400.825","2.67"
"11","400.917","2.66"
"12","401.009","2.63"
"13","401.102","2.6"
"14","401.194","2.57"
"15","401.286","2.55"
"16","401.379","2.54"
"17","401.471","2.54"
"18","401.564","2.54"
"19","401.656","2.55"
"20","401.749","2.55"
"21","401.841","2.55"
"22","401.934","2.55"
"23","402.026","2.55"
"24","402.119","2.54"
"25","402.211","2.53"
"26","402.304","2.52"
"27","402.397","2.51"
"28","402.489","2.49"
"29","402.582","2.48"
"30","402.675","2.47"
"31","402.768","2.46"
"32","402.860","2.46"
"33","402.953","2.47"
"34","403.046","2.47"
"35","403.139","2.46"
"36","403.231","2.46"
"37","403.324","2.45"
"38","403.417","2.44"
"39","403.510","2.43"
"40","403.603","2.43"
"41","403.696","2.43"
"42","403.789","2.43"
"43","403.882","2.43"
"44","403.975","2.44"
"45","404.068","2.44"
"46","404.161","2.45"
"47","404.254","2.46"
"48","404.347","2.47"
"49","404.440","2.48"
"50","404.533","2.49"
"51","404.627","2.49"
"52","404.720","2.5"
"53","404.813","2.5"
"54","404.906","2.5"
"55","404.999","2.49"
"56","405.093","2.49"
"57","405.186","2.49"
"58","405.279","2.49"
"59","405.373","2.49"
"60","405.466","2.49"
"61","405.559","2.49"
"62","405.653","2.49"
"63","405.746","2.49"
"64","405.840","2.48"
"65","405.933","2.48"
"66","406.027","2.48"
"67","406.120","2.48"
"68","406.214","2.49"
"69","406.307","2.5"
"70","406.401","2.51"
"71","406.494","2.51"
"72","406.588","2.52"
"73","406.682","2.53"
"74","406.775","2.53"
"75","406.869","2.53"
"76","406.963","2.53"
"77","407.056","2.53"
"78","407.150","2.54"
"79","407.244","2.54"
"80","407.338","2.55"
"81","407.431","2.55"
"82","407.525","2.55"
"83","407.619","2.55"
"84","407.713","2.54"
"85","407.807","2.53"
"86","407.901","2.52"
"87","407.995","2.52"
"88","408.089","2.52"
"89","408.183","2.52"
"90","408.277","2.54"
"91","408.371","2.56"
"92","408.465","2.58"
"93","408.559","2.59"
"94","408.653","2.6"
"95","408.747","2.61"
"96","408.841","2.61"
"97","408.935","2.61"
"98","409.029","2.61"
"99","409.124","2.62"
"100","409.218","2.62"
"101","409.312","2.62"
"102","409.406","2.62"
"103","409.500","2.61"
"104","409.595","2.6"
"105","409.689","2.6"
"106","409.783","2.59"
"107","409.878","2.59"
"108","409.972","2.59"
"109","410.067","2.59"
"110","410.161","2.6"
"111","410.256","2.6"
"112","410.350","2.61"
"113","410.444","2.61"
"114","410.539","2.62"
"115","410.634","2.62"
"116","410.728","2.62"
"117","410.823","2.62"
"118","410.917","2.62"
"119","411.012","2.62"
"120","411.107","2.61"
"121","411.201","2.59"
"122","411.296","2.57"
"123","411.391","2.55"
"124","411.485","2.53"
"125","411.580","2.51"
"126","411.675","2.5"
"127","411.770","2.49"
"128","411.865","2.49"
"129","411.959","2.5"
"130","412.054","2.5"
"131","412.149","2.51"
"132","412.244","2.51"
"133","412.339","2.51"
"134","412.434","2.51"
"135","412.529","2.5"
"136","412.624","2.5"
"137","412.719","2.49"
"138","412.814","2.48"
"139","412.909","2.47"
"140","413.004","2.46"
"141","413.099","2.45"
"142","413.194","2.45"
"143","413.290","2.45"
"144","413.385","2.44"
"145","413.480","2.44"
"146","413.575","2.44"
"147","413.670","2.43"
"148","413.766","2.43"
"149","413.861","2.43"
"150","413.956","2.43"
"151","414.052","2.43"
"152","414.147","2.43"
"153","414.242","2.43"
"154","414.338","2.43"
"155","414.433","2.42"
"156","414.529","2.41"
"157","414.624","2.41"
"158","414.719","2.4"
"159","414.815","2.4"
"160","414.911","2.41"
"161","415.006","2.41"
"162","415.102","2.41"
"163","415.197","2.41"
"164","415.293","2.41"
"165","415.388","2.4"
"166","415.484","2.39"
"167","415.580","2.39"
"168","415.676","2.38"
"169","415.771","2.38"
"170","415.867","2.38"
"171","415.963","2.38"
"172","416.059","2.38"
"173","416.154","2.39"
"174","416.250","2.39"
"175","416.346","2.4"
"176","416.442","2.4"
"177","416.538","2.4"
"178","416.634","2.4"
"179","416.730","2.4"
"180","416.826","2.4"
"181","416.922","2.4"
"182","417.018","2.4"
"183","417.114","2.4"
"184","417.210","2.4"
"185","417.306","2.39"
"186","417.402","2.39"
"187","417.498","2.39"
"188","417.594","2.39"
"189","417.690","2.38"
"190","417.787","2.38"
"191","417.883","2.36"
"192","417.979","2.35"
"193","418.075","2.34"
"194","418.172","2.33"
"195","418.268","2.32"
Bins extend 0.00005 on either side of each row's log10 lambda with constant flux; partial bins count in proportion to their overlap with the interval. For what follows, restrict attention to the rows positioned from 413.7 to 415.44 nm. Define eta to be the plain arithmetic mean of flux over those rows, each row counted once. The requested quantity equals 2.42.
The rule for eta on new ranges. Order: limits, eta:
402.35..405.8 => 2.47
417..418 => 2.38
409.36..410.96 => 2.61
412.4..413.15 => 2.48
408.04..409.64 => 2.59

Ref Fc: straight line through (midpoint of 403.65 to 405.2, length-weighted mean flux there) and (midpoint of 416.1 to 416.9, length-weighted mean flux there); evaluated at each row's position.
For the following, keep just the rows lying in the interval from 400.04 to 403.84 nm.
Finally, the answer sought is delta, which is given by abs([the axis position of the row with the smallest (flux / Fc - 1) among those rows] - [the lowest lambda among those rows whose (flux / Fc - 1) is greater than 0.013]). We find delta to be 3.42 nm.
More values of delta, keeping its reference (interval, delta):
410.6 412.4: 1.14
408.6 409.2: 0.00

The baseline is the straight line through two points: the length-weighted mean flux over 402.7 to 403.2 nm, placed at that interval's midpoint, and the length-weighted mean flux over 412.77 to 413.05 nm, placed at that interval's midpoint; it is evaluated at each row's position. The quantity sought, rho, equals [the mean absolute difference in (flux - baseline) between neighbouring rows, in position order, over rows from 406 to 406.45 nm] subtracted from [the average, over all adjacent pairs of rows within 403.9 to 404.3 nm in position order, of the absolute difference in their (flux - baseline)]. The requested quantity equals -0.0008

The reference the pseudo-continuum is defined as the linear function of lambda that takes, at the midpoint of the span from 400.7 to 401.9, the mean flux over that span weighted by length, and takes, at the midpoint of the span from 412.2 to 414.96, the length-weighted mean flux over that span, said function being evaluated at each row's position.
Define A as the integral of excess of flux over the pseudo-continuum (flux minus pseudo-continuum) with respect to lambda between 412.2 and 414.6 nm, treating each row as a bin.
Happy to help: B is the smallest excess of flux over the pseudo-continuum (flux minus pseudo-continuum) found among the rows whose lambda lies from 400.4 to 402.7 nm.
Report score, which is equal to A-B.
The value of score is 0.11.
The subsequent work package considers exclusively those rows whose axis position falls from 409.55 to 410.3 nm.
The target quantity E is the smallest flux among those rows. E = 2.59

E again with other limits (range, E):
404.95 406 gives 2.48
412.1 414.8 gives 2.4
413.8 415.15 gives 2.4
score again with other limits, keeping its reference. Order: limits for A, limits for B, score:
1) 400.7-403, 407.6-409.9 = -0.08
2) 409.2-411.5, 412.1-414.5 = 0.29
